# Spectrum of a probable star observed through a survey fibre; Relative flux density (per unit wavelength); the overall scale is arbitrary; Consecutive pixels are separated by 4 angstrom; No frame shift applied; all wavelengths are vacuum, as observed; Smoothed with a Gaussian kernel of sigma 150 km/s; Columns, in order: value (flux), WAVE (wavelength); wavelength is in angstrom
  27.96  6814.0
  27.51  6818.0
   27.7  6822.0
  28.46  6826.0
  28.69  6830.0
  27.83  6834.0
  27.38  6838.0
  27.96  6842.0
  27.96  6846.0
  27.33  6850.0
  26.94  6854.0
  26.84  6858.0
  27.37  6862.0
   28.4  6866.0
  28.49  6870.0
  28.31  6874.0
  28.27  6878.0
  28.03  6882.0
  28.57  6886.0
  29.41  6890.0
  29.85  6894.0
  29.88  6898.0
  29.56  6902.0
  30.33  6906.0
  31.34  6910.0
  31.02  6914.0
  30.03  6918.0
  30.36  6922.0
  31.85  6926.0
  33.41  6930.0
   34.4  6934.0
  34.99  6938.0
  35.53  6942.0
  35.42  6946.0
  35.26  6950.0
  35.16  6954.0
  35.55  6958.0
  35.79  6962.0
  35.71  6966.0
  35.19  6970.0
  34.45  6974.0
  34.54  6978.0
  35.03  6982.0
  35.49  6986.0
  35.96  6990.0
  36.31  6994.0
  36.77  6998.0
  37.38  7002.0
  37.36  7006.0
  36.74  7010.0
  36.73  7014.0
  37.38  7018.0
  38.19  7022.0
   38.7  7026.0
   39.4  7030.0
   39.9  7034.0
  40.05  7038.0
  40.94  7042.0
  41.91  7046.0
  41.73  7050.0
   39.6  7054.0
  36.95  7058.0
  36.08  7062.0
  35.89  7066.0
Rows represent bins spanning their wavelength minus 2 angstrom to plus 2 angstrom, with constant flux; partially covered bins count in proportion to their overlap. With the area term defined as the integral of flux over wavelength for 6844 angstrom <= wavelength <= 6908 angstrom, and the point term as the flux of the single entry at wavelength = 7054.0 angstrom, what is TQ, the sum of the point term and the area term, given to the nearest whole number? 1862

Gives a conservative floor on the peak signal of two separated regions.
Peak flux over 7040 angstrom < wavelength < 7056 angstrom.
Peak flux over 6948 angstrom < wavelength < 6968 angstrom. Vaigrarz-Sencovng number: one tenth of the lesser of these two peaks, 3.58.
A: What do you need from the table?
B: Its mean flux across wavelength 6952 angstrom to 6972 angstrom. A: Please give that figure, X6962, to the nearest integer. 35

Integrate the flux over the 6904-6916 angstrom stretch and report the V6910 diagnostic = 371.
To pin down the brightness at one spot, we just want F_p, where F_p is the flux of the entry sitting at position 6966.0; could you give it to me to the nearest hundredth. 35.71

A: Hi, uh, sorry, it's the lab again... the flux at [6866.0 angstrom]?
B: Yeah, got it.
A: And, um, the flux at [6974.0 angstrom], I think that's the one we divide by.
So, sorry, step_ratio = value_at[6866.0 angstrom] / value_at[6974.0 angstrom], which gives 0.824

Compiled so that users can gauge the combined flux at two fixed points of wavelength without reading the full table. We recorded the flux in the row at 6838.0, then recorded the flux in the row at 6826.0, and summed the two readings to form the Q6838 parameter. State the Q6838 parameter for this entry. 56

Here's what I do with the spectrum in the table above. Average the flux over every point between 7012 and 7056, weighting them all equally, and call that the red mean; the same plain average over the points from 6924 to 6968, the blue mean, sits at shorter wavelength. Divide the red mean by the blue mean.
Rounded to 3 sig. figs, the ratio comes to 1.13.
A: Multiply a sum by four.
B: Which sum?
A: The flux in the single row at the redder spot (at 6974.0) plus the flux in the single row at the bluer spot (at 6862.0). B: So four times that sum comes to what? 247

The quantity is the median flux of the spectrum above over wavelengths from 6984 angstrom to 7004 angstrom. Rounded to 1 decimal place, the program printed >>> 36.3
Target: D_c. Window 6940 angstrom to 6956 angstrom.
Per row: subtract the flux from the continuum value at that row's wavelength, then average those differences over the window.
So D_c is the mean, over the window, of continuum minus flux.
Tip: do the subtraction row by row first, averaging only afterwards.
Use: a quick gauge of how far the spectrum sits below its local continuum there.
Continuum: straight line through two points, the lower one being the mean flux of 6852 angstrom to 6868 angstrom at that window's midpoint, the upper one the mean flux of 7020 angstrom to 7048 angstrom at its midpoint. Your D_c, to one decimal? -1.6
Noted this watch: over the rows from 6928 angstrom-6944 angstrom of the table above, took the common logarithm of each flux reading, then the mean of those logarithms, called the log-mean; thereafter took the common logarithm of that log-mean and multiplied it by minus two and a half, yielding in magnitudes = -0.47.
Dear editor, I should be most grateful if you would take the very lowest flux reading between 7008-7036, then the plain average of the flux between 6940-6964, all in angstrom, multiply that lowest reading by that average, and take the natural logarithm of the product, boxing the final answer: 7.17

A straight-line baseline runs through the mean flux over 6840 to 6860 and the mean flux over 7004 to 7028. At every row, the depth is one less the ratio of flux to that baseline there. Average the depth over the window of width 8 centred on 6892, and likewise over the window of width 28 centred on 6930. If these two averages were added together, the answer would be -0.009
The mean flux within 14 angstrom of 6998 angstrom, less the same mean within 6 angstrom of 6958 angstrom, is 1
